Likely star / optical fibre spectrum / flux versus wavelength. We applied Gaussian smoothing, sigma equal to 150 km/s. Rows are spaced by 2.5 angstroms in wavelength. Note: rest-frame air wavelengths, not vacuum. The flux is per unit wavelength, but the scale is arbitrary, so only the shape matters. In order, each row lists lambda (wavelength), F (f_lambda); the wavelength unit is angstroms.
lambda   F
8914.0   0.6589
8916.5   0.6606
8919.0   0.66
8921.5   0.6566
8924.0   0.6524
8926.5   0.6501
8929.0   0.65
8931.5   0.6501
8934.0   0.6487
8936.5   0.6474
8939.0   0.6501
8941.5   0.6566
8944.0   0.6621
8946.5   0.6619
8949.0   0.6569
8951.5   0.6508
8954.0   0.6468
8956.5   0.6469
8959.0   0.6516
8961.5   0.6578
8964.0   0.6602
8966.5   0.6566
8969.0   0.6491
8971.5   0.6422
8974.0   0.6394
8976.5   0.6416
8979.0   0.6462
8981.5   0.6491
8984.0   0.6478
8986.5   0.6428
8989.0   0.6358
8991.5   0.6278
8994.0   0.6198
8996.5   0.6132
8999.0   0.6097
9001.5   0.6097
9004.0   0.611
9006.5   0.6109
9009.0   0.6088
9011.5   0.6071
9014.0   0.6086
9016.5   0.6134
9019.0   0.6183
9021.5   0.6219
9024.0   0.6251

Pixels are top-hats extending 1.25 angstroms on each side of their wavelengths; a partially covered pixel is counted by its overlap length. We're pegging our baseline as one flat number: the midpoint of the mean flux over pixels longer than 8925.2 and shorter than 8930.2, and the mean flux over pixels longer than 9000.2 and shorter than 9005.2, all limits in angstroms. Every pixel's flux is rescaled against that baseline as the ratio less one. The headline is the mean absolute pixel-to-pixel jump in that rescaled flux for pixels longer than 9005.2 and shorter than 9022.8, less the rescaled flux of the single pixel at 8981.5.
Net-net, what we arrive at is -0.0251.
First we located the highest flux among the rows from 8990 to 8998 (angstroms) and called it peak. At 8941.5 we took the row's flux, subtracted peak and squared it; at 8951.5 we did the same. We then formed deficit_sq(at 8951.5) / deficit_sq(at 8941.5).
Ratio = 0.64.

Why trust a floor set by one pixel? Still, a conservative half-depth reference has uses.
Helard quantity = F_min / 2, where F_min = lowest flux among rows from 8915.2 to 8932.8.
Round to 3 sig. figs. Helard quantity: 0.325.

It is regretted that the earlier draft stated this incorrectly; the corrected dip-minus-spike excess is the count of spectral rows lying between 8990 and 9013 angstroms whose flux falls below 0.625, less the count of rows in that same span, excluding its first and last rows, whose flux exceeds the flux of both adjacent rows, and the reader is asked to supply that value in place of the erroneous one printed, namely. 7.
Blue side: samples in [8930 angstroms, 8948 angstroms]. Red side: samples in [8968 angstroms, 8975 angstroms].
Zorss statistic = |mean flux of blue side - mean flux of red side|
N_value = 0.010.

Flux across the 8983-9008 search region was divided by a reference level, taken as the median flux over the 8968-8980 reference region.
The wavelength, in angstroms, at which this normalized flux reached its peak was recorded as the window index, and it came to 8984.0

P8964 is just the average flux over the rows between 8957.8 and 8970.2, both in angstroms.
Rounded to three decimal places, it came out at 0.655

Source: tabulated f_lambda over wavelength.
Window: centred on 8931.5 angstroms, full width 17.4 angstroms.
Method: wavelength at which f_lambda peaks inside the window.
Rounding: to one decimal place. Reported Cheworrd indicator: 8924.0 angstroms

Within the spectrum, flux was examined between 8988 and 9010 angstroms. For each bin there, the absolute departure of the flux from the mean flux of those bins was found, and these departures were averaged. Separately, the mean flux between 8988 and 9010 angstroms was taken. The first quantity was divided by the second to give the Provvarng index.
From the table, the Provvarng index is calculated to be 0.0124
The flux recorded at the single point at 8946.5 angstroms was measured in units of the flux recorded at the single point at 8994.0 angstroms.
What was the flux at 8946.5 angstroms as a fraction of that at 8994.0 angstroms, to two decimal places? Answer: 1.07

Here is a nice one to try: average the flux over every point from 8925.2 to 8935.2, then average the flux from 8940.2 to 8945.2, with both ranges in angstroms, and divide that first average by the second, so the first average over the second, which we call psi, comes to 0.99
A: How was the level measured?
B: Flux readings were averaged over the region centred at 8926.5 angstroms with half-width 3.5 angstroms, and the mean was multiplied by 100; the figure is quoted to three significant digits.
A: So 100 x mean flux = 65.1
